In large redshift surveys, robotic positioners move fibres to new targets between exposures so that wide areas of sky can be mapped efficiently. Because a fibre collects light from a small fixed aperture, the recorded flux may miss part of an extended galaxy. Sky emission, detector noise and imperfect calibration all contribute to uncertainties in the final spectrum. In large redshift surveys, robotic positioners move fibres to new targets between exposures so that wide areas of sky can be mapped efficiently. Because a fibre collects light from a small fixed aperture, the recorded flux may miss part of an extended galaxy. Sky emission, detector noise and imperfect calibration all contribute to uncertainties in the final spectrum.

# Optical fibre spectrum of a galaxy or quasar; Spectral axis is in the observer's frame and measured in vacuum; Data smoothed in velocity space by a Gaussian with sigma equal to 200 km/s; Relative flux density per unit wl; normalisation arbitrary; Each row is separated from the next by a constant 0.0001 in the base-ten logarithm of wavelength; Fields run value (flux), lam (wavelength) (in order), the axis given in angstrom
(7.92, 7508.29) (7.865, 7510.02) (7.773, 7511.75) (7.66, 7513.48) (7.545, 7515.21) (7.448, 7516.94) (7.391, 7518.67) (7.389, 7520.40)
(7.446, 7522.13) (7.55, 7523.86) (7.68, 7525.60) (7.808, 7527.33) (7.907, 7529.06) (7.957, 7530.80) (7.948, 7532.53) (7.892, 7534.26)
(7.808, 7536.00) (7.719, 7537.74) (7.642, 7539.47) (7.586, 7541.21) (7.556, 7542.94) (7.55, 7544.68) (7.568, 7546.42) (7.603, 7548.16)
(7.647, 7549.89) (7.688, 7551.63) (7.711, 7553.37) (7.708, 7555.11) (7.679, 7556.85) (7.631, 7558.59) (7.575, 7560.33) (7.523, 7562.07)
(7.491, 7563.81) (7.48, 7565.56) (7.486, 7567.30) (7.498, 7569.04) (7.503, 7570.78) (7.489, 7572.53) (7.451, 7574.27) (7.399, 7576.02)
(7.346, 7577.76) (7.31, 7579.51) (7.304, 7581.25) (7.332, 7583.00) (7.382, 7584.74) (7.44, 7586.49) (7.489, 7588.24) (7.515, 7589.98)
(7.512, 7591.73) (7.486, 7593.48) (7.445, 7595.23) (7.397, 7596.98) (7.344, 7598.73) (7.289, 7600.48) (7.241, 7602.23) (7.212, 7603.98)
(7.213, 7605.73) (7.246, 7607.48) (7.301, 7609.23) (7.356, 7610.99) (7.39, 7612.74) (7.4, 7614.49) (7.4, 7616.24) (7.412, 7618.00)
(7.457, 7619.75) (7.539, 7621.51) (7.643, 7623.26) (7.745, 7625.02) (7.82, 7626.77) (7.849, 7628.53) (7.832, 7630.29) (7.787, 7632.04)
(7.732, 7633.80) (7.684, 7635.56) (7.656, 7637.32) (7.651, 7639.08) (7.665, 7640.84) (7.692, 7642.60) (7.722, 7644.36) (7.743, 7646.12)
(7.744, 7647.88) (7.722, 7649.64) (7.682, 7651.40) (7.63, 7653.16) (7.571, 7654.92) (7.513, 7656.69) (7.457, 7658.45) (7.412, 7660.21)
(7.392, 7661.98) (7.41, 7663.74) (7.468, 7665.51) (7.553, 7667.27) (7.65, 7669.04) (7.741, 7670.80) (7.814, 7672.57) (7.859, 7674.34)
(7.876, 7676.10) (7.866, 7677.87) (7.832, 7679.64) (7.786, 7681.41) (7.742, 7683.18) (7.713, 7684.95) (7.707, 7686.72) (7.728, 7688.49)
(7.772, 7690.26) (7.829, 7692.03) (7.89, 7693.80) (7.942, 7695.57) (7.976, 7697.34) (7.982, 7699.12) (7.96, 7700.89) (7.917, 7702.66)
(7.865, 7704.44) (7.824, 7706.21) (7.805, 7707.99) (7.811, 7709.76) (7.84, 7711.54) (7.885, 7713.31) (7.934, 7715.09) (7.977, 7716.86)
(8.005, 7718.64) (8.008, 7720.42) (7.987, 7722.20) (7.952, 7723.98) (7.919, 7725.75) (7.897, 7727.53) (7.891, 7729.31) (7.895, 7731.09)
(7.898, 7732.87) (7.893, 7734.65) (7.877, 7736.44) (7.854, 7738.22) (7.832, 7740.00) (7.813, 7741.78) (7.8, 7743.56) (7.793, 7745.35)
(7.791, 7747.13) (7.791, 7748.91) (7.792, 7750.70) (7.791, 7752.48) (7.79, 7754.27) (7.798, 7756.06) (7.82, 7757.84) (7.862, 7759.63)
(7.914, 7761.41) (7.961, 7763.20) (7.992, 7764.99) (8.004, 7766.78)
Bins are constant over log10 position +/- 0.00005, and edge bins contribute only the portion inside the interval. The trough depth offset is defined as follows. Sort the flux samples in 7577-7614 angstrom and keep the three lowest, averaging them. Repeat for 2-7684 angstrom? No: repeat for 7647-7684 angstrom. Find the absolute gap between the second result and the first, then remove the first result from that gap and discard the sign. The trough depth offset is 7.039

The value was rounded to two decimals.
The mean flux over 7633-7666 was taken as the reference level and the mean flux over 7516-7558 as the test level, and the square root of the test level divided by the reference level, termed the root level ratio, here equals 1.00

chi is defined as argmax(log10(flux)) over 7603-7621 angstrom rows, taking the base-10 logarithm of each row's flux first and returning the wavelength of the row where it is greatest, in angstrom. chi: 7619.75 angstrom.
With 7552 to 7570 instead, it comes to 7553.37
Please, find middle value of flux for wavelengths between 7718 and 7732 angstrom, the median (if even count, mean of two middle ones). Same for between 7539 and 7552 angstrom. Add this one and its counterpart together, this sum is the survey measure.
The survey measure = 15.5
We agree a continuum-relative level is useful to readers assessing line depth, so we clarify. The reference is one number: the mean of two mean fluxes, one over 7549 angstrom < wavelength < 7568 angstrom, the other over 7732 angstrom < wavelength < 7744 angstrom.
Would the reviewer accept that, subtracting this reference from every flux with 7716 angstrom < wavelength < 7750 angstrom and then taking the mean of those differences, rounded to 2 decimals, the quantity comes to 0.16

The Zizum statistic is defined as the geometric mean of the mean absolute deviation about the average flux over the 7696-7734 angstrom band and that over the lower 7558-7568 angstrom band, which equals 0.050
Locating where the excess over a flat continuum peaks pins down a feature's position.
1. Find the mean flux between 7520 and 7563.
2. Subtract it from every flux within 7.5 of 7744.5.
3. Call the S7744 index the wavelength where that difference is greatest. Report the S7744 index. 7738.22 angstrom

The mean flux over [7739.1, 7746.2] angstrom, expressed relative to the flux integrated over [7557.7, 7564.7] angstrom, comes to 0.148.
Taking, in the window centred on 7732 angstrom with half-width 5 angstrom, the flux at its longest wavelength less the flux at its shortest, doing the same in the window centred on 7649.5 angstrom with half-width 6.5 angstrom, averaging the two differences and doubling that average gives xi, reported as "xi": -0.17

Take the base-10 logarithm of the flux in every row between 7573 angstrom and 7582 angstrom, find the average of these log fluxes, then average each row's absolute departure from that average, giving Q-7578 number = 0.0030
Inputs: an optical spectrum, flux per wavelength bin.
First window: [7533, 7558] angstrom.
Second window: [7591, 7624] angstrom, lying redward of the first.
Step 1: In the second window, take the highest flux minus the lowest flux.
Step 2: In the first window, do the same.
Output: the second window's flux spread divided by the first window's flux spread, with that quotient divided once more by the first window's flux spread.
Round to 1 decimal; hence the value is 3.7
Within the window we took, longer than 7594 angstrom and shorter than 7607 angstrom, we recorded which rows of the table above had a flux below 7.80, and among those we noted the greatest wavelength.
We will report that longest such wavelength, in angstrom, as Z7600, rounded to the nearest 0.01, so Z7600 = 7605.73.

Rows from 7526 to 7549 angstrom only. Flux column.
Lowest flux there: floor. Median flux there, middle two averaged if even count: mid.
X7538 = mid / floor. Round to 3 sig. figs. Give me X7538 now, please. 1.02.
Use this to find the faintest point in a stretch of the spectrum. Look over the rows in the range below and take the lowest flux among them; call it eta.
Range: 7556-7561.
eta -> 7.575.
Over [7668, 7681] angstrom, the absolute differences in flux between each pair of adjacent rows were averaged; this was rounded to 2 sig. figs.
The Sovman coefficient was 0.045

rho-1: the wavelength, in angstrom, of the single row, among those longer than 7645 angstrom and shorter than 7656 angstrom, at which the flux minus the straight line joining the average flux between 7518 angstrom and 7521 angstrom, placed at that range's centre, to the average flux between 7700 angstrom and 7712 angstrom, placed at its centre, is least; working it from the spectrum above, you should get 7654.92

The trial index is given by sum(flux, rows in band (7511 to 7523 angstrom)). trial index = 52.7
